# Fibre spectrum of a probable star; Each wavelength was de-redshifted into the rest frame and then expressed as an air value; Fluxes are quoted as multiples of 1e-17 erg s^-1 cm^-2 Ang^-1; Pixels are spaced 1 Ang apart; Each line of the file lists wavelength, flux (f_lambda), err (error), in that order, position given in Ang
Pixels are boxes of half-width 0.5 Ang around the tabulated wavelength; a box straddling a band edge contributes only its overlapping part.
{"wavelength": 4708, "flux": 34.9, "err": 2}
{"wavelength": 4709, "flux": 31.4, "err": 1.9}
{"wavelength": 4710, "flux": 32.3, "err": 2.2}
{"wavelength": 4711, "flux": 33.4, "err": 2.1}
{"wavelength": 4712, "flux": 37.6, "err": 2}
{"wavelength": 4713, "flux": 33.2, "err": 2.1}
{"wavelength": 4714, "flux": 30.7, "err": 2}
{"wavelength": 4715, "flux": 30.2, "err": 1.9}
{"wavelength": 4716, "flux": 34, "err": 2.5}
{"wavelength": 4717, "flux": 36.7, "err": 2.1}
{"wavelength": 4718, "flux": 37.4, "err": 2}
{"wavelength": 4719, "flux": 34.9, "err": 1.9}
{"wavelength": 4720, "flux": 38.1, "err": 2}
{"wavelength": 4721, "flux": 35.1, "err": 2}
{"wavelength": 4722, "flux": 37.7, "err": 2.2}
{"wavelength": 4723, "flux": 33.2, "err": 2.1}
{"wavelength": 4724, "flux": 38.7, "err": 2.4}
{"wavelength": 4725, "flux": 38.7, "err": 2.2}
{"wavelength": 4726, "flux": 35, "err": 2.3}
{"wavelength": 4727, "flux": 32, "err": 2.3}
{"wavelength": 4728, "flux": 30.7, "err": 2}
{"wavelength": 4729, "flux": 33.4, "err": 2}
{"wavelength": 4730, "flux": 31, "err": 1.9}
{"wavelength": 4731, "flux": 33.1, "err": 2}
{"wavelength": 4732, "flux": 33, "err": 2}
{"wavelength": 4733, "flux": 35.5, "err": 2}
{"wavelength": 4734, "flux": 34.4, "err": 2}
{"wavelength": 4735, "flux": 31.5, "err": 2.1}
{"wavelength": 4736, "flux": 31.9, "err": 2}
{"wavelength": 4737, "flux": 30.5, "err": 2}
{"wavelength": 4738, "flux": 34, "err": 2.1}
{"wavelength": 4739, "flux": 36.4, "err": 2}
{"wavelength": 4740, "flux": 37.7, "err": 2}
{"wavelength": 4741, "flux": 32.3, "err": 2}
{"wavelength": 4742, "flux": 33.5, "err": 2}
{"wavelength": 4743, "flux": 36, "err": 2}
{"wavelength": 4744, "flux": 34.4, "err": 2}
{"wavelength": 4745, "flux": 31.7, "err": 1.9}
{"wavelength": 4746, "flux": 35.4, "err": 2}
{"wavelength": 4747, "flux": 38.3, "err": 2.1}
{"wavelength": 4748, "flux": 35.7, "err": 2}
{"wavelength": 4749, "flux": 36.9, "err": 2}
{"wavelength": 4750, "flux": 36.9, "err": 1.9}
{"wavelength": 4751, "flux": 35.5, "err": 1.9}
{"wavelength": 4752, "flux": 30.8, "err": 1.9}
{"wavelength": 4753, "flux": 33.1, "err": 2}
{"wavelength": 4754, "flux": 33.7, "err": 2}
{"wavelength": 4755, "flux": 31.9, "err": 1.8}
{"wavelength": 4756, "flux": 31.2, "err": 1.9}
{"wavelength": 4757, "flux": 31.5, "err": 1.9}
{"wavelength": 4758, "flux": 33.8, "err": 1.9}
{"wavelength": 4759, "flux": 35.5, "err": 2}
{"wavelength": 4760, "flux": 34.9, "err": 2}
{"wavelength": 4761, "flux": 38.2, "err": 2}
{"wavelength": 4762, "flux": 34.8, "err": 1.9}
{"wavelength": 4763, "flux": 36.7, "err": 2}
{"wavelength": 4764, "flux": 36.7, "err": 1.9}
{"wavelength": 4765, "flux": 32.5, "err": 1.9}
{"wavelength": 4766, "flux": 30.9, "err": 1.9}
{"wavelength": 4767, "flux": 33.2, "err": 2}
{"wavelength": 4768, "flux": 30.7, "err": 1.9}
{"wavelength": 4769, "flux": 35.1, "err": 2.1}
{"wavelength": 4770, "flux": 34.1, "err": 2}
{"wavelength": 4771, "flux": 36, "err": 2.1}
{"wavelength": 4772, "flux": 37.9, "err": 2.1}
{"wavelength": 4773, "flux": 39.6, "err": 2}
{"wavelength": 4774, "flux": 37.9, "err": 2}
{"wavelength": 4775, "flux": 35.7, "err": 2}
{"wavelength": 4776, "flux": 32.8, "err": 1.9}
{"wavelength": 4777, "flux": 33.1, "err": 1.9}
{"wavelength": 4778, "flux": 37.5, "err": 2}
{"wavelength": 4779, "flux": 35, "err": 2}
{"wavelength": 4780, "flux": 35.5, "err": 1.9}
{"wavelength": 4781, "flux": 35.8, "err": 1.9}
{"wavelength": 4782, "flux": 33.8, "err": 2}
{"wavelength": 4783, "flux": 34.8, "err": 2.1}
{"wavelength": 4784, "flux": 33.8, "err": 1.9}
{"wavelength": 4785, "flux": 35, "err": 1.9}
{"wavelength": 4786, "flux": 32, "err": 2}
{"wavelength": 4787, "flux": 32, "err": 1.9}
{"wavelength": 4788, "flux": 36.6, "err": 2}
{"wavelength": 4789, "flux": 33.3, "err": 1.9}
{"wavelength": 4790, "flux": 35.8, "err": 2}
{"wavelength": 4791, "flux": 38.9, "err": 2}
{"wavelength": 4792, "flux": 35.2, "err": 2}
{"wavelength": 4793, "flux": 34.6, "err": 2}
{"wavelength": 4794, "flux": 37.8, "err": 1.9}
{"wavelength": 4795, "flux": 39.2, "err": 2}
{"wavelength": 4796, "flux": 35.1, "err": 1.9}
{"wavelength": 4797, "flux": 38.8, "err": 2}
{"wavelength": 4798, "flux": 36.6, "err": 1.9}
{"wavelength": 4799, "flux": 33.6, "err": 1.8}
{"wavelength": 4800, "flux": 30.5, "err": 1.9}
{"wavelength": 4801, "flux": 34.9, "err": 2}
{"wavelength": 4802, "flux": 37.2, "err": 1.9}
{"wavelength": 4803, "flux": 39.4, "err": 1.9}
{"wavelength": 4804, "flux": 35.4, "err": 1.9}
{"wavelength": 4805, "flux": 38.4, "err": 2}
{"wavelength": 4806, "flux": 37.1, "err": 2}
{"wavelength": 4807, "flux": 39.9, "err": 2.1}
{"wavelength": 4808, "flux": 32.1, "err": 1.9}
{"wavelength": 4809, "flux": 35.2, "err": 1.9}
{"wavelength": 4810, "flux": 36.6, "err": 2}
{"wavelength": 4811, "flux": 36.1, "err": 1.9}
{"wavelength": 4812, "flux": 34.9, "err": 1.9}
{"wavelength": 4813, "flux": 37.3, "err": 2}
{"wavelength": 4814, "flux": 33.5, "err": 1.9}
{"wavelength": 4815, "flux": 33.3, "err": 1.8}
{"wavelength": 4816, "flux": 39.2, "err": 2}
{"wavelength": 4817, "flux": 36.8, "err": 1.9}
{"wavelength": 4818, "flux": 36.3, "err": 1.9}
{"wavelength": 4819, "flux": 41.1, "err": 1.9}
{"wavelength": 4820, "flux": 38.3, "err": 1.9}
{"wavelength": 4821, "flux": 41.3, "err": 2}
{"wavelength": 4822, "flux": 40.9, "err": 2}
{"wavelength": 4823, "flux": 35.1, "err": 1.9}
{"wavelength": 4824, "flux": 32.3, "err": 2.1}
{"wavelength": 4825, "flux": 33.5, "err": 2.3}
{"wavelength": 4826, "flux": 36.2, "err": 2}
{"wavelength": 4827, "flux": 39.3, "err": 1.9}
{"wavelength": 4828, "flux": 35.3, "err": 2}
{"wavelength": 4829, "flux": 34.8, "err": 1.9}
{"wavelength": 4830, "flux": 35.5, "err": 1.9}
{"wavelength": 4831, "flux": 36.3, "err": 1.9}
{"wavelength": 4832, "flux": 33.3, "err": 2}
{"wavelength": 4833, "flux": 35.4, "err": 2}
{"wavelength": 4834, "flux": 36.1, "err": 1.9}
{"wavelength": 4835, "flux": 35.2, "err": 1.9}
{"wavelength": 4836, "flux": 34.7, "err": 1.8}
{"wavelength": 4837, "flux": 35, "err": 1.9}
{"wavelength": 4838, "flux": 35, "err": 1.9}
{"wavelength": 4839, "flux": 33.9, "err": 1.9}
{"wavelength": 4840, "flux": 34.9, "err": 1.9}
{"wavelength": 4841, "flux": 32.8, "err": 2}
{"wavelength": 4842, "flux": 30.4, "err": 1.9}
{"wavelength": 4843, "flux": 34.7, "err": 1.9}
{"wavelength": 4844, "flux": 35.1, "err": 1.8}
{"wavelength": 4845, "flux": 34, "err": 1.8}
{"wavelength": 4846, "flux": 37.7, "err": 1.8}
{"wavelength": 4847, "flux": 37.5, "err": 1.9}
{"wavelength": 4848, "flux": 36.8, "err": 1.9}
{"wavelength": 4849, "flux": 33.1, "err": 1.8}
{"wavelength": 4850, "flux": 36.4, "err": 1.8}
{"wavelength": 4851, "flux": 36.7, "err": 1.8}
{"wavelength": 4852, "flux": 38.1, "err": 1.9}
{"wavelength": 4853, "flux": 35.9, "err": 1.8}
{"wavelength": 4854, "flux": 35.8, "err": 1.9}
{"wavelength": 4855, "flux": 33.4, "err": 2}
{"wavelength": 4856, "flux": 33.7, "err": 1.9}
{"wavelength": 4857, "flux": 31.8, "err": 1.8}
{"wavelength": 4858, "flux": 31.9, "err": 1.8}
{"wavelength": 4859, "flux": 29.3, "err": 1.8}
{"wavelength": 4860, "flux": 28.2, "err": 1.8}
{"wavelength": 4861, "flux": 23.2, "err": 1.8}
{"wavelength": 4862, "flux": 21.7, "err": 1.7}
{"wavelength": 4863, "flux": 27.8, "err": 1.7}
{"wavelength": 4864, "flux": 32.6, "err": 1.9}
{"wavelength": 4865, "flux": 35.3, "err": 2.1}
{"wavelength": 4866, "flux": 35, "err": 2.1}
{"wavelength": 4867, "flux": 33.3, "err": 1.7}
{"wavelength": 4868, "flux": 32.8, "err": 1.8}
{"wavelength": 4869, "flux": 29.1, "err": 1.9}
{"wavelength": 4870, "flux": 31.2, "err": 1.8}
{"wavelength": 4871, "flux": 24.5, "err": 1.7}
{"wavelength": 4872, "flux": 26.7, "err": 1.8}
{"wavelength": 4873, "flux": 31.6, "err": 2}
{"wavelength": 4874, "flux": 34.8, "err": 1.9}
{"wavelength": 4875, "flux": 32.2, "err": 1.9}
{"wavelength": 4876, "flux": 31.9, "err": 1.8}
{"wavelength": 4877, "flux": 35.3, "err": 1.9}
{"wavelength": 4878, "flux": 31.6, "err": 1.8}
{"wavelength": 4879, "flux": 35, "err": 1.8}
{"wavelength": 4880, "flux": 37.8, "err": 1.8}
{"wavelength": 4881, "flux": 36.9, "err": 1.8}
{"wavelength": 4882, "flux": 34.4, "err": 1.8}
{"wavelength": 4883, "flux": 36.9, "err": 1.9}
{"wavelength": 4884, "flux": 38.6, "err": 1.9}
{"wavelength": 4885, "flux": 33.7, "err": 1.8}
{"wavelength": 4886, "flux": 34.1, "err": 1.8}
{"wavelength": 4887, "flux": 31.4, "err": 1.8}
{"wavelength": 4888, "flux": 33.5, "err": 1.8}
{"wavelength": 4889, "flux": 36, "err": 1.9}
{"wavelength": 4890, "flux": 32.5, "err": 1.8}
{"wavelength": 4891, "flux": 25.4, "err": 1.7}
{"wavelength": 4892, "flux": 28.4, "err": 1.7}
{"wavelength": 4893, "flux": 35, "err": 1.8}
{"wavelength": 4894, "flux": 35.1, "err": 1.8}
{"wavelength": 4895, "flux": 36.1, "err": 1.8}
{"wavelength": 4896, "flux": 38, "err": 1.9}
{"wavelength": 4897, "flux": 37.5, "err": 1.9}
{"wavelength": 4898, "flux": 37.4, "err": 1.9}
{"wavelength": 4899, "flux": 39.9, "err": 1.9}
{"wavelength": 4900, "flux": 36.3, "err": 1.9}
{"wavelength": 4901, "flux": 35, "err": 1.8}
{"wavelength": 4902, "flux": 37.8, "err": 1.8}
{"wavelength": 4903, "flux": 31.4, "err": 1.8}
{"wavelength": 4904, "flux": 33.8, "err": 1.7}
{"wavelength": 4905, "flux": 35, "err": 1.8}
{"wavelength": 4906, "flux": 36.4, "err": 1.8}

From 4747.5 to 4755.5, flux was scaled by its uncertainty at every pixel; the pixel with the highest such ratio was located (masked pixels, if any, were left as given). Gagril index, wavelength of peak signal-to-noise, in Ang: 4750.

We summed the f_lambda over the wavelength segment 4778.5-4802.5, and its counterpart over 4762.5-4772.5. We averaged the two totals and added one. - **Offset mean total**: 596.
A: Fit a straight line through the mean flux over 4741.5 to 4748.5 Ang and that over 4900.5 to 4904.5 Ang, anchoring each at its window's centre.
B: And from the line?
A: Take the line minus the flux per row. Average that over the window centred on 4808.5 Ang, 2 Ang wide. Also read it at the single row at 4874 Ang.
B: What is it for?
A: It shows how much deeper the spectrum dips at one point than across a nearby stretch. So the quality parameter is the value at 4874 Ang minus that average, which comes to -1.4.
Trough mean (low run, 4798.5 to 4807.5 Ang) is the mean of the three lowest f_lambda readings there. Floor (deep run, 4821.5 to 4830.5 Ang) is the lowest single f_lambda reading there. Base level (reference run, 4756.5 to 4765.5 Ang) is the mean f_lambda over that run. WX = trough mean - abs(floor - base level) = 30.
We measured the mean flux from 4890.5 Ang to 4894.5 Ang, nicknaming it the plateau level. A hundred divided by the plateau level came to 3.23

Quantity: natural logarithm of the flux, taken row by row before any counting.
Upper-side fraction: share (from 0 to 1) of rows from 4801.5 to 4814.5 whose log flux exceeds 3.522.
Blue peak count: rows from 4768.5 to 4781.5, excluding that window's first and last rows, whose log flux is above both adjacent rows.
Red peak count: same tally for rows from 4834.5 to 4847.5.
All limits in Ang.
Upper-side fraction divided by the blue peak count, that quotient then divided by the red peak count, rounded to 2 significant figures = 0.14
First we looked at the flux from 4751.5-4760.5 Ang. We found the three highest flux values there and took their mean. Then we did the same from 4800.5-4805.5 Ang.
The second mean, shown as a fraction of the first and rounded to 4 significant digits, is 1.104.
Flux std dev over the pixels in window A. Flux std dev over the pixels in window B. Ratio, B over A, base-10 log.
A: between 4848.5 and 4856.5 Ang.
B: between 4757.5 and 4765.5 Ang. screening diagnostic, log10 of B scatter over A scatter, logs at 0.00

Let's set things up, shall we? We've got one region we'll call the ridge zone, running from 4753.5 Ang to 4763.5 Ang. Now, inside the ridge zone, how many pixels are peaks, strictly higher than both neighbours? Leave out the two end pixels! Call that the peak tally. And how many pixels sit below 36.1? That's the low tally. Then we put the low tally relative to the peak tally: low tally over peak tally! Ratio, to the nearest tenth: 4.0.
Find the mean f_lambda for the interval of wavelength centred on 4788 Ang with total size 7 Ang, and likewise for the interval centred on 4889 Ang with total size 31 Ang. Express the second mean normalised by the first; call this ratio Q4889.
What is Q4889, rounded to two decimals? 1.00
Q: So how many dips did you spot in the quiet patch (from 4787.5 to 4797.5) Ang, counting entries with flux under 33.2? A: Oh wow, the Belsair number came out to 0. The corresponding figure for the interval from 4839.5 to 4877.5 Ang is 19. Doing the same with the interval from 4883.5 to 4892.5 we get 4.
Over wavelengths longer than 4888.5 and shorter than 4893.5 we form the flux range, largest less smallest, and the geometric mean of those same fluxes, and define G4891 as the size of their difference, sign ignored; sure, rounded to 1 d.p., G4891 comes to 20.6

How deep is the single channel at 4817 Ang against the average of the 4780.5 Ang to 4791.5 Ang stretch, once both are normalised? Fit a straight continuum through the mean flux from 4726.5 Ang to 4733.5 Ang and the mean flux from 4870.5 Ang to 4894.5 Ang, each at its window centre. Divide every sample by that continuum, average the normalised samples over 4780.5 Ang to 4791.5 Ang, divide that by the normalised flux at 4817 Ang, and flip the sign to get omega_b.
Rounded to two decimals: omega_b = -0.95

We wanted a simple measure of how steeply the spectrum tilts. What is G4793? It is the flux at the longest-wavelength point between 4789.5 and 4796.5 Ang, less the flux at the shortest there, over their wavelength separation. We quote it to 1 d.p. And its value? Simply -0.1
